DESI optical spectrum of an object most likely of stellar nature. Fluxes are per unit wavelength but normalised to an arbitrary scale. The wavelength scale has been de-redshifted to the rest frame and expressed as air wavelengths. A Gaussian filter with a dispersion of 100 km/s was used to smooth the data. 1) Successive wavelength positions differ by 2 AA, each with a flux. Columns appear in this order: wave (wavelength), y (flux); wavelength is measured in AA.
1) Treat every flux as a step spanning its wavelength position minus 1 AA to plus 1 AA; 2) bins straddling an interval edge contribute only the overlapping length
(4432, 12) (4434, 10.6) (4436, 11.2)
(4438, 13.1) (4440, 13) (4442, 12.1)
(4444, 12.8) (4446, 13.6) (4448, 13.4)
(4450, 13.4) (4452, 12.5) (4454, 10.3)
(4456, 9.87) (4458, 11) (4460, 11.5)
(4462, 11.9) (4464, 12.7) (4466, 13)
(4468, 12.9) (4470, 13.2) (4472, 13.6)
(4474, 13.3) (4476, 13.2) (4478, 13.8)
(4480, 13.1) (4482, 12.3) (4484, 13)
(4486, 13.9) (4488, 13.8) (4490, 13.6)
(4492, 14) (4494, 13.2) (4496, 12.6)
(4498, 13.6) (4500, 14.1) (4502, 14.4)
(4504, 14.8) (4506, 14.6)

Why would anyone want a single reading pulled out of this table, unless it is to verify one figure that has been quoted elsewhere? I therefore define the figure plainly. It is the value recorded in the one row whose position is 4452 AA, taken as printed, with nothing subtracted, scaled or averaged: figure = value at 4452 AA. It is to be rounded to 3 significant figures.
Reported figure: 12.5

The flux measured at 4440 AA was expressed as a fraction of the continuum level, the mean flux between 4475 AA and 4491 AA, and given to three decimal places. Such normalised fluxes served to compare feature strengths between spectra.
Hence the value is 0.975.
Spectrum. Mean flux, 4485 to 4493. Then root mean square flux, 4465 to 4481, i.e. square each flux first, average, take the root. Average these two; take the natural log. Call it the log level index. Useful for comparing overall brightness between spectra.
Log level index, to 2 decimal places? 2.61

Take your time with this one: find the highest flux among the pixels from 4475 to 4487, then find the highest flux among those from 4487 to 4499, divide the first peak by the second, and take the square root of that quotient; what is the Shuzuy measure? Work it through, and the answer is 1.00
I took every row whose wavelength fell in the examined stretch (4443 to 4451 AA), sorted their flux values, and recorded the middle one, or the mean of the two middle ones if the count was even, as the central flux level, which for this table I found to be 13.4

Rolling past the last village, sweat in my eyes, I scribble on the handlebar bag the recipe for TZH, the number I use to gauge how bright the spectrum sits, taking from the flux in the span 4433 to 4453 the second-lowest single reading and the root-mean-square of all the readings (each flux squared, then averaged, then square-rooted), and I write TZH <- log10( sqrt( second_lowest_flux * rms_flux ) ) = 1.07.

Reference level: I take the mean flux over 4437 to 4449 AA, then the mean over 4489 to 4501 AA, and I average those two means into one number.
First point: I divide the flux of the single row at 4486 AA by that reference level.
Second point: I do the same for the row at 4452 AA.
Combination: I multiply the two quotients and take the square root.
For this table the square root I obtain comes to 0.99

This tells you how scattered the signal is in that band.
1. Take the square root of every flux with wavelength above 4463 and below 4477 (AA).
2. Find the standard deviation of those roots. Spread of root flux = 0.04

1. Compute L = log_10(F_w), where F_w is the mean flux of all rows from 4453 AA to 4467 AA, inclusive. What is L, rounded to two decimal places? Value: 1.06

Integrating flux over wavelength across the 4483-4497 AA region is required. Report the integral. 188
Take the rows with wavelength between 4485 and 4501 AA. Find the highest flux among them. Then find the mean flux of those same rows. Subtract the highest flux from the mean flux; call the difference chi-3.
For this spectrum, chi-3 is -0.50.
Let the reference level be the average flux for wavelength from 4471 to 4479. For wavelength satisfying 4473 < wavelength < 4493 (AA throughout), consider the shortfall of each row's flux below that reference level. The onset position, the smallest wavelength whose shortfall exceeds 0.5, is 4482 AA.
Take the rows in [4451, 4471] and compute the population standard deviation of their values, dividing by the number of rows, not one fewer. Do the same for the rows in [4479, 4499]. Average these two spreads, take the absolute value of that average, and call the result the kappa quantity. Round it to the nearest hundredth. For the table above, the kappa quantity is 0.83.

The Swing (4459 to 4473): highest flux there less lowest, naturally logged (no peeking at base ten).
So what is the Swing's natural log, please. 0.74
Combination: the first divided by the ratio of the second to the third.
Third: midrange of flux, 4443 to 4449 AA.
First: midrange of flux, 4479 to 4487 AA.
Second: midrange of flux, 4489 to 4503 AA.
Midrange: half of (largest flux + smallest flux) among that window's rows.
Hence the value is 12.8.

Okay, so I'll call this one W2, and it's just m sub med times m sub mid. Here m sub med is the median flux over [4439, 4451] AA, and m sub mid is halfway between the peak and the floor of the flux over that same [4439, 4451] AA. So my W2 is 170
